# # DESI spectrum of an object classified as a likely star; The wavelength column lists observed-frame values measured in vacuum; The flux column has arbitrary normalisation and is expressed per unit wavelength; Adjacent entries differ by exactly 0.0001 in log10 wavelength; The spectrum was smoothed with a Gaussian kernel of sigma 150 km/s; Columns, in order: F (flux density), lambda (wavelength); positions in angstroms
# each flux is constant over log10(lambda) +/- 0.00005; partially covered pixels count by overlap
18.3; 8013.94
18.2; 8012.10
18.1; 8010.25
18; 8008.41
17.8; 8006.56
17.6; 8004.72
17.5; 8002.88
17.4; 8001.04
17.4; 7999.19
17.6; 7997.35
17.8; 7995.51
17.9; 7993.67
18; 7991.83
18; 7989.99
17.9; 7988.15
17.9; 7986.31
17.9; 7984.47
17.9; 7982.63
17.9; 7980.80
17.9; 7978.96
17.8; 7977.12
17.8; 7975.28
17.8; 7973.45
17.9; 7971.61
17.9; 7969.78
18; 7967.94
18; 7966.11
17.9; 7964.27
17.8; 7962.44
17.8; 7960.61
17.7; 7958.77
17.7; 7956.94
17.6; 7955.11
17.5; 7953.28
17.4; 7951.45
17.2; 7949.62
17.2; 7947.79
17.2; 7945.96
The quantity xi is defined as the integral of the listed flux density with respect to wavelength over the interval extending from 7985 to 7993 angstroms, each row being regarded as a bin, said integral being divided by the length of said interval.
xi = 17.9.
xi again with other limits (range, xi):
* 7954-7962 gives 17.7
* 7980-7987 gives 17.9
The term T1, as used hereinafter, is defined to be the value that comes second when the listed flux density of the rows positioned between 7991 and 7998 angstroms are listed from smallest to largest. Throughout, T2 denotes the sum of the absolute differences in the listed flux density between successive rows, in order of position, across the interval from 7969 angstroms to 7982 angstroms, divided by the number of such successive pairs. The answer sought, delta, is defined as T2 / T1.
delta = 0.0019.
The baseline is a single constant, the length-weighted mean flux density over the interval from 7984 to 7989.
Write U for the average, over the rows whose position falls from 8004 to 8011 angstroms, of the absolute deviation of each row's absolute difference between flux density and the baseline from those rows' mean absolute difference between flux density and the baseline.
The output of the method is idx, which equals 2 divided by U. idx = 27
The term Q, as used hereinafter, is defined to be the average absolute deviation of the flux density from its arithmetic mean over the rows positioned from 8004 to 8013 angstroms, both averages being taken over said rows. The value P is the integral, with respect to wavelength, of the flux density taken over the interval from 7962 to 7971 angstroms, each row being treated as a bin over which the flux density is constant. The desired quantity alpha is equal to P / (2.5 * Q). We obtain 336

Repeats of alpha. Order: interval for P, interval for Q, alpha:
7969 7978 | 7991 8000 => 335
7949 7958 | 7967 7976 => 985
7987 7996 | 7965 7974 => 1008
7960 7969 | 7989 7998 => 504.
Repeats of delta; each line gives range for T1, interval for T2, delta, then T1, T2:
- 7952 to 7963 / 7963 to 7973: 0.0028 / 17.6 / 0.050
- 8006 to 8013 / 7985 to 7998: 0.0046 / 18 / 0.083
